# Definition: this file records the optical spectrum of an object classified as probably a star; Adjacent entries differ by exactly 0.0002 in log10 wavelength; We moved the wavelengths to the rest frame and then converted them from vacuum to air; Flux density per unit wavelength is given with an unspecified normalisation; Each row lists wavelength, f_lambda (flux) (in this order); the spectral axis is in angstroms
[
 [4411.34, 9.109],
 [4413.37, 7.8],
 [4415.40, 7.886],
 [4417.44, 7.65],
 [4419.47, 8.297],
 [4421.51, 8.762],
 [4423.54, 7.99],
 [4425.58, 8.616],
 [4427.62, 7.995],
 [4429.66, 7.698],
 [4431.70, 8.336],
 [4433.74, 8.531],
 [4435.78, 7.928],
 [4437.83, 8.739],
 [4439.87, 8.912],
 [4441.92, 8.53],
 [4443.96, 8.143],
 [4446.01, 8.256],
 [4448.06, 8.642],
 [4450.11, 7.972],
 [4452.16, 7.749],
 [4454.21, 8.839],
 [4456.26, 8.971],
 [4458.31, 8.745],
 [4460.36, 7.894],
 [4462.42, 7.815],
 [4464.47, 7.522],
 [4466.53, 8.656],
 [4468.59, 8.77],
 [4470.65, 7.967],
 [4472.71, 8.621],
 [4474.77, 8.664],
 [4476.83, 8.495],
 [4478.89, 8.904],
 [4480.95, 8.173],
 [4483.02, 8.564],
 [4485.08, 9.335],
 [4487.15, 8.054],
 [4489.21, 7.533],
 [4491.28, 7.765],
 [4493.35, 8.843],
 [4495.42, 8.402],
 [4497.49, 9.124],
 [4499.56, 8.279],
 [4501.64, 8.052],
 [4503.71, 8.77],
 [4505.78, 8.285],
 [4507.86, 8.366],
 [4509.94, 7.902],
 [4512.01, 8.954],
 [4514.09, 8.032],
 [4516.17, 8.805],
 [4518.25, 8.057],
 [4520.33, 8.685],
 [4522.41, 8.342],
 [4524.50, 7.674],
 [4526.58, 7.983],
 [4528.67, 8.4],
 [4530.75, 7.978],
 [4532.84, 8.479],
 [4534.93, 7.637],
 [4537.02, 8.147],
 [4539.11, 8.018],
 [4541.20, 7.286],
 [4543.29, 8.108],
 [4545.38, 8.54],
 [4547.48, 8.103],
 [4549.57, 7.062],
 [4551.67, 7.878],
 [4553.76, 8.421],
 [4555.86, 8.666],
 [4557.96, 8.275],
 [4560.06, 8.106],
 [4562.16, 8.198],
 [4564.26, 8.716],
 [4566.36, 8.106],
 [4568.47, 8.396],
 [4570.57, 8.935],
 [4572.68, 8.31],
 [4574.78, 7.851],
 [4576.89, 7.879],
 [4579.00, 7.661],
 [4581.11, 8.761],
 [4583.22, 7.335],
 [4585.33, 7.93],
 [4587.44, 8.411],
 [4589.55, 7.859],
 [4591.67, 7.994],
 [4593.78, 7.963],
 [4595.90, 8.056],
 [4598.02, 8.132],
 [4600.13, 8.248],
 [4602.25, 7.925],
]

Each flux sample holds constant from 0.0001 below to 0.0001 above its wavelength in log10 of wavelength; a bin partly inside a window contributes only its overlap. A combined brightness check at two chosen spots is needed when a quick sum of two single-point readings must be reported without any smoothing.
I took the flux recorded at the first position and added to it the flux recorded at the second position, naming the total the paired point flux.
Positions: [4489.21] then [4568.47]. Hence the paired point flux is 15.9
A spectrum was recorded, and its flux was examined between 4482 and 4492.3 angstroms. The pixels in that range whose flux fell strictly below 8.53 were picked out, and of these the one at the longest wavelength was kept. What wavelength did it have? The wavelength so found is 4491.28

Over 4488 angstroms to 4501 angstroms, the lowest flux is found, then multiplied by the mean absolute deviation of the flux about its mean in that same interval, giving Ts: 3.5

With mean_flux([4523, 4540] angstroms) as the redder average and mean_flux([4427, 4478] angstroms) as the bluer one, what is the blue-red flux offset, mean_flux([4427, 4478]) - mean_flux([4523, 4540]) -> 0.3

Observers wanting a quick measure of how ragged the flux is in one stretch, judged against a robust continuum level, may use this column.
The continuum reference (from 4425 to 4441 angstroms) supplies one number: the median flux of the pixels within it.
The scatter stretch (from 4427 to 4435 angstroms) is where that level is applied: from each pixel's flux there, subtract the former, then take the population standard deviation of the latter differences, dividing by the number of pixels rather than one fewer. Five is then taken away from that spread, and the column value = -4.68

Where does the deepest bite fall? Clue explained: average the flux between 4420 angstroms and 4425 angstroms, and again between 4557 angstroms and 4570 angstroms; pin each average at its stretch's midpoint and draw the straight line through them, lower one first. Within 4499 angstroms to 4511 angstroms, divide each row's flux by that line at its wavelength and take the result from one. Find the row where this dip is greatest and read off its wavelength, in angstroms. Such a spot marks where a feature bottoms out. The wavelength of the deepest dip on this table 4509.94 angstroms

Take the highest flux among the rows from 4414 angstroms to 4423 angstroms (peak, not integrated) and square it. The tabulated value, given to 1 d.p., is 76.8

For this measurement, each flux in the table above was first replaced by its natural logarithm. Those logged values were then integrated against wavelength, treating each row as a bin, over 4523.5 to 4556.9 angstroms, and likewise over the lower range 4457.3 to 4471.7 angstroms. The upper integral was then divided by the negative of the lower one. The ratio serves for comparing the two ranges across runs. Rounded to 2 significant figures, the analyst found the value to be -2.3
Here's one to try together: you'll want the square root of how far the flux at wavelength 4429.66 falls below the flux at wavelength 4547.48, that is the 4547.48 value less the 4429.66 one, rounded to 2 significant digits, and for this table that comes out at 0.64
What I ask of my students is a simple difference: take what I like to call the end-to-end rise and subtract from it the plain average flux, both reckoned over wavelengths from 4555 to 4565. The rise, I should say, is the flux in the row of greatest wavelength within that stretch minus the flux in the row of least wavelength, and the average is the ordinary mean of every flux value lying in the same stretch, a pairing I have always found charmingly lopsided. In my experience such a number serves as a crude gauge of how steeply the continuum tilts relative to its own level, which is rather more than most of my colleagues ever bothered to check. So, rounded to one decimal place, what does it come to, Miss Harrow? -8.3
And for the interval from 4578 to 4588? -7.3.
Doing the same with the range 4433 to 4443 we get -8.5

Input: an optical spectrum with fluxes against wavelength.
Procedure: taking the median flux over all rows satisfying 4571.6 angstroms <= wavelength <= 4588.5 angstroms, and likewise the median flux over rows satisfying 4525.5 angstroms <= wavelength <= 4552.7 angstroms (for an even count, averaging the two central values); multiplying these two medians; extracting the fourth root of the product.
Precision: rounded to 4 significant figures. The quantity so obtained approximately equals 2.822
